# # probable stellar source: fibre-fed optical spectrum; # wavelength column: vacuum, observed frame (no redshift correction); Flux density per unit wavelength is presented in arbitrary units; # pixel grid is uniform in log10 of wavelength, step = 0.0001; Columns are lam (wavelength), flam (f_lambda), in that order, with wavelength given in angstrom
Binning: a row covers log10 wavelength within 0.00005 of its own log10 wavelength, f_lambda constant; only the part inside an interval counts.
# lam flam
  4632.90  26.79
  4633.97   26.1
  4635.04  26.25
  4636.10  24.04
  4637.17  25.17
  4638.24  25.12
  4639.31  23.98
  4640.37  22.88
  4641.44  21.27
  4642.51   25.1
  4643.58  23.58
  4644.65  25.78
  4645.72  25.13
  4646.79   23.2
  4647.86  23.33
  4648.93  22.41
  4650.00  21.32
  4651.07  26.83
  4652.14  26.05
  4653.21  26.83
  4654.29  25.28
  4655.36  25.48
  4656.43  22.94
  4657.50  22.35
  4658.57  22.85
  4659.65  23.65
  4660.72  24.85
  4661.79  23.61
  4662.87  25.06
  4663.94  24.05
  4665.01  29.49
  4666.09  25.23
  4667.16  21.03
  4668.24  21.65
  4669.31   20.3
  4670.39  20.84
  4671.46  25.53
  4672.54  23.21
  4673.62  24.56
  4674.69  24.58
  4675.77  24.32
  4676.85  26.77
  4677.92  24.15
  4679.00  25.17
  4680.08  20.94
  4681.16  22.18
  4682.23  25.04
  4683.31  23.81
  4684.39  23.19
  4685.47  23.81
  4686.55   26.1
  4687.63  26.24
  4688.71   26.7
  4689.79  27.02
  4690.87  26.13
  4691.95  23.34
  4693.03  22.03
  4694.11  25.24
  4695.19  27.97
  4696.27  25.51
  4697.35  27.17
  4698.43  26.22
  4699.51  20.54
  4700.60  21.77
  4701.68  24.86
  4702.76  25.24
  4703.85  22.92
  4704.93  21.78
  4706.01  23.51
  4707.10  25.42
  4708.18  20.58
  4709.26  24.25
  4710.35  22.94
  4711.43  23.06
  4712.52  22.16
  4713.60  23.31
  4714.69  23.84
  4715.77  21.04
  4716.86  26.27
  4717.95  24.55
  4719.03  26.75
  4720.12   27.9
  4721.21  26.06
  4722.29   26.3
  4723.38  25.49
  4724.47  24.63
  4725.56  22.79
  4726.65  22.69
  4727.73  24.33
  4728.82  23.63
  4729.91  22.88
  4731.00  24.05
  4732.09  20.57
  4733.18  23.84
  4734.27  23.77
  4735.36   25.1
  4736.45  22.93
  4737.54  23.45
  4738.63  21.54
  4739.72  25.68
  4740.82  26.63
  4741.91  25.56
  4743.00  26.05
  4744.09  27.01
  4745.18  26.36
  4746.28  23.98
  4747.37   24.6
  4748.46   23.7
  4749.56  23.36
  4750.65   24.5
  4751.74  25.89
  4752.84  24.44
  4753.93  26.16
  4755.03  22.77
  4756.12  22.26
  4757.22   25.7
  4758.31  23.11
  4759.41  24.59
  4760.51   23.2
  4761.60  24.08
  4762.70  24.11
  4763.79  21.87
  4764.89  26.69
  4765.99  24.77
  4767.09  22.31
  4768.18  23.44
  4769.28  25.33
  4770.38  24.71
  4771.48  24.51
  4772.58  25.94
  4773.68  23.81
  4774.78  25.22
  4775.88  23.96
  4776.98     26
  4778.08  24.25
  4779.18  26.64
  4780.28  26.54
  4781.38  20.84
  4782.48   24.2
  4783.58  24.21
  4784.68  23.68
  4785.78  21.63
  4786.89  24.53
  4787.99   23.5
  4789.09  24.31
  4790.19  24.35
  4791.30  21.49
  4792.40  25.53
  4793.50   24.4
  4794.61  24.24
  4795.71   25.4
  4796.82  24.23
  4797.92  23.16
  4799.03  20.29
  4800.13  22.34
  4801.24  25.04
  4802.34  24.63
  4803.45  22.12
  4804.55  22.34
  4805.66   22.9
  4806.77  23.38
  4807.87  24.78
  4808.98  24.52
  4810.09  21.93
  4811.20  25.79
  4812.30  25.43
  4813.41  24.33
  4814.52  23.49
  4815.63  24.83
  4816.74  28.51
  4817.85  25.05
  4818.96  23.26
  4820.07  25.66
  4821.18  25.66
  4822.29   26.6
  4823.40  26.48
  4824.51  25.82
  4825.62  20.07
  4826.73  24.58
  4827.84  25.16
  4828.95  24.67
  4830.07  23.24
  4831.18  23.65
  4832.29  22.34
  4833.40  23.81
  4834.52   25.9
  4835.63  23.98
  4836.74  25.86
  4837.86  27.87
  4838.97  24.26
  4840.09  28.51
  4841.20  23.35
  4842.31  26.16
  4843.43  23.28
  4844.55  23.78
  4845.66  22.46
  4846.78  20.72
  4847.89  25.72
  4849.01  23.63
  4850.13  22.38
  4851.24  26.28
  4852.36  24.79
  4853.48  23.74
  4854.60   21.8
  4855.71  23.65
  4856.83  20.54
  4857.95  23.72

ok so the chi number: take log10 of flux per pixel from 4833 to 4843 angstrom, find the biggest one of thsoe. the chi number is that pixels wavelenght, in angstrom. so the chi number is 4840.09 angstrom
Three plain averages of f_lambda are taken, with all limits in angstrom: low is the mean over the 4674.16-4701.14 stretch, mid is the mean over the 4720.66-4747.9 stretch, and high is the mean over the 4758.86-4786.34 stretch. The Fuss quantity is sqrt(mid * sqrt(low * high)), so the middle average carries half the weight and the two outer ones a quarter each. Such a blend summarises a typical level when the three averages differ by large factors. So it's 24.4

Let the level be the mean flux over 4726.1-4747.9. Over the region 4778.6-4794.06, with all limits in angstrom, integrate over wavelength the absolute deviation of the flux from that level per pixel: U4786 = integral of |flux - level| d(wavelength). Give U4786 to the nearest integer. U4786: 18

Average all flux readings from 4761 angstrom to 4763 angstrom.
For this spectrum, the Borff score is 24.1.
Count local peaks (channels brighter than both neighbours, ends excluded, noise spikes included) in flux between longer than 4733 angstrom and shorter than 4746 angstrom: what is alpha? 4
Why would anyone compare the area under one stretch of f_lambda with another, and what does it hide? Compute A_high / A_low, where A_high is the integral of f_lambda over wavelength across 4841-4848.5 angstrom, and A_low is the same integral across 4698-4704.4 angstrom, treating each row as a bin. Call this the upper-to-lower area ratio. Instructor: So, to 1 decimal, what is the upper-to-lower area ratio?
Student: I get 1.2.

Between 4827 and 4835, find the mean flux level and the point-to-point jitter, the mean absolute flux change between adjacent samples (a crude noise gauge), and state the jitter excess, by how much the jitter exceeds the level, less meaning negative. -22.9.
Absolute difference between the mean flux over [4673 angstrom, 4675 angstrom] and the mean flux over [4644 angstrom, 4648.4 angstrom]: 0.21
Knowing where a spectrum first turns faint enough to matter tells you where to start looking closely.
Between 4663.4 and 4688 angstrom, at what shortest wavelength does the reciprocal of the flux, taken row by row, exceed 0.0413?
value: 4663.94 angstrom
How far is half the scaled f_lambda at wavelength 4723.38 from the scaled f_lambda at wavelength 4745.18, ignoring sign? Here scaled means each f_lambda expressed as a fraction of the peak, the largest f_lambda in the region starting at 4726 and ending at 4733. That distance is 0.560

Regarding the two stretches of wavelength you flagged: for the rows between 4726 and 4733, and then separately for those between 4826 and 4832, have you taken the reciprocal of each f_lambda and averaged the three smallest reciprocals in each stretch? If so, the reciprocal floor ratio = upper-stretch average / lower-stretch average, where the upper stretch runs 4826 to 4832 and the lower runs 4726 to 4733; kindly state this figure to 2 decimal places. 0.97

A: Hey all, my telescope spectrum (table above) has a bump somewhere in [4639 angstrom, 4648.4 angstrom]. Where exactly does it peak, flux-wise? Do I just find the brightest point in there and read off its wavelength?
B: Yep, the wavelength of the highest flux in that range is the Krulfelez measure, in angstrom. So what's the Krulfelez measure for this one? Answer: 4644.65 angstrom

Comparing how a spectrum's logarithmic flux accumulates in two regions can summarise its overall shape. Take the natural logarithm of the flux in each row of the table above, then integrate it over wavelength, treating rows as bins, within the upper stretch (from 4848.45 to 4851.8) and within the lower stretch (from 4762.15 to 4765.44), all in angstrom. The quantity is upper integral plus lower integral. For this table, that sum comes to 21.1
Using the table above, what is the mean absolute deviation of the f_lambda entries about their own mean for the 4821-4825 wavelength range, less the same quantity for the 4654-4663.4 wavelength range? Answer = -0.6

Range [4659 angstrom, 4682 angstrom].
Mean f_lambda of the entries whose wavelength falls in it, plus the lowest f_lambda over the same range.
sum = 44.2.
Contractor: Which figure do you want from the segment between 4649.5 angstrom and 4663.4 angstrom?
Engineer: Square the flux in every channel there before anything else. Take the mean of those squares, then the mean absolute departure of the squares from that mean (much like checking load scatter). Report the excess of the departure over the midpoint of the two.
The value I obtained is -263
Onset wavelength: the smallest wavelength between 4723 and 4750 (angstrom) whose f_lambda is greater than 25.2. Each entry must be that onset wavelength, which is 4723.38 angstrom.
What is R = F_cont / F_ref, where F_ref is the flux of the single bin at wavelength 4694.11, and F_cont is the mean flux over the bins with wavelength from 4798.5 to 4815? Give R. 0.93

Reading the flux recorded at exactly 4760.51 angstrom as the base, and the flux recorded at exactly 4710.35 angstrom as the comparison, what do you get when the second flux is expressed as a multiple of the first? 0.99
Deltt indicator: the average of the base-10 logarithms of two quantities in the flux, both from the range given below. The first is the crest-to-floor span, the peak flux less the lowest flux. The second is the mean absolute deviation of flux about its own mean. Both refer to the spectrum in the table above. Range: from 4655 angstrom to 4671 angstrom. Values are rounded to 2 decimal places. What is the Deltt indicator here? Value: 0.60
